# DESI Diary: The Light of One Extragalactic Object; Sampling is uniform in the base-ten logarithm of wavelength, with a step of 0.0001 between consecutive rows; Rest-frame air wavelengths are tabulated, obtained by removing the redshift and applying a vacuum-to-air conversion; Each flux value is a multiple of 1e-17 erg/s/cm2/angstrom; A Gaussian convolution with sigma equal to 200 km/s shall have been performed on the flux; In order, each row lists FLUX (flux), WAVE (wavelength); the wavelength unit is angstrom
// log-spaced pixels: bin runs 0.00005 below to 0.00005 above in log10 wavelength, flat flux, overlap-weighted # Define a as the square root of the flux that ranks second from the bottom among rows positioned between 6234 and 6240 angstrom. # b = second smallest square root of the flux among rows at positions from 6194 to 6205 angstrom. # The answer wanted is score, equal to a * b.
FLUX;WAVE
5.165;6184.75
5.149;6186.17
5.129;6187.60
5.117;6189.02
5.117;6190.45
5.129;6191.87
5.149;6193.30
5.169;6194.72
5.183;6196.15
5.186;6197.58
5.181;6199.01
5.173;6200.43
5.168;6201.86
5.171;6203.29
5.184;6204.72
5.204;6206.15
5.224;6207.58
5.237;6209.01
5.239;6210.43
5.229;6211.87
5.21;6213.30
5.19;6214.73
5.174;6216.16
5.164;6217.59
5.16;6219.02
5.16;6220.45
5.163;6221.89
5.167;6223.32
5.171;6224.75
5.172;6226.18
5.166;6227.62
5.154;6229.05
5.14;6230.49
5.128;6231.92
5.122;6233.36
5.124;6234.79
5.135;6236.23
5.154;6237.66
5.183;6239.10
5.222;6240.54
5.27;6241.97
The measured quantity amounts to 5.15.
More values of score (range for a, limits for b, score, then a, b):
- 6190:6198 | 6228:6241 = 5.13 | 2.26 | 2.26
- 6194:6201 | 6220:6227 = 5.17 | 2.27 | 2.27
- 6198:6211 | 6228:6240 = 5.15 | 2.27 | 2.26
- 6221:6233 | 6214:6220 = 5.15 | 2.27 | 2.27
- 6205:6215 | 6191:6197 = 5.18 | 2.28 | 2.27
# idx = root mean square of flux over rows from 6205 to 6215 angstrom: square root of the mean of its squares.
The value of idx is 5.22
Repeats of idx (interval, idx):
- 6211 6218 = 5.19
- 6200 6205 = 5.17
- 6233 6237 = 5.13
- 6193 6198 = 5.17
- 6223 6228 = 5.17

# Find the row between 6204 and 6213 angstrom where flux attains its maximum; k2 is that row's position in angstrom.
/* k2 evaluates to 6210.43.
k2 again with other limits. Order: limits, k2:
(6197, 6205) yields 6197.58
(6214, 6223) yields 6214.73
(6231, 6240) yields 6239.10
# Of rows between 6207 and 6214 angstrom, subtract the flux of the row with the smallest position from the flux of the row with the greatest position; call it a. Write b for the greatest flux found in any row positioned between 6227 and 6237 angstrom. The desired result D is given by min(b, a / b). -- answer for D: -0.0027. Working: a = -0.01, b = 5.166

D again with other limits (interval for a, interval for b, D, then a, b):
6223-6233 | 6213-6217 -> -0.0075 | -0.04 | 5.21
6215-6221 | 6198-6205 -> -0.0027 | -0.01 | 5.184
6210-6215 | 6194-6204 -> -0.0094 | -0.05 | 5.186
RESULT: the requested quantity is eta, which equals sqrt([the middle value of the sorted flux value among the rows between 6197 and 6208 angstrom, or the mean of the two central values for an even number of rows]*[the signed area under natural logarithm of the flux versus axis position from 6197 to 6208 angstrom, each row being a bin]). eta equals 9.69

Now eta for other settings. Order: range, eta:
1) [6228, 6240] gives 10.05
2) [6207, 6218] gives 9.73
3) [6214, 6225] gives 9.66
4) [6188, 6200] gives 10.08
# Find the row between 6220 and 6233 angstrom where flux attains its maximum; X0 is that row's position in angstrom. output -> 6226.18 angstrom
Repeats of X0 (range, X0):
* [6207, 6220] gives 6210.43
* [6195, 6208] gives 6207.58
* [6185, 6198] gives 6197.58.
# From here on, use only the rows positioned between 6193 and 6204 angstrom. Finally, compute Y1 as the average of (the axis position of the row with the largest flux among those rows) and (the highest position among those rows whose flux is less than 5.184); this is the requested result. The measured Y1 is 6200.4 angstrom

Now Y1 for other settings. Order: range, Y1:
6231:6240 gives 6239.1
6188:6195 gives 6194.7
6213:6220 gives 6216.2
